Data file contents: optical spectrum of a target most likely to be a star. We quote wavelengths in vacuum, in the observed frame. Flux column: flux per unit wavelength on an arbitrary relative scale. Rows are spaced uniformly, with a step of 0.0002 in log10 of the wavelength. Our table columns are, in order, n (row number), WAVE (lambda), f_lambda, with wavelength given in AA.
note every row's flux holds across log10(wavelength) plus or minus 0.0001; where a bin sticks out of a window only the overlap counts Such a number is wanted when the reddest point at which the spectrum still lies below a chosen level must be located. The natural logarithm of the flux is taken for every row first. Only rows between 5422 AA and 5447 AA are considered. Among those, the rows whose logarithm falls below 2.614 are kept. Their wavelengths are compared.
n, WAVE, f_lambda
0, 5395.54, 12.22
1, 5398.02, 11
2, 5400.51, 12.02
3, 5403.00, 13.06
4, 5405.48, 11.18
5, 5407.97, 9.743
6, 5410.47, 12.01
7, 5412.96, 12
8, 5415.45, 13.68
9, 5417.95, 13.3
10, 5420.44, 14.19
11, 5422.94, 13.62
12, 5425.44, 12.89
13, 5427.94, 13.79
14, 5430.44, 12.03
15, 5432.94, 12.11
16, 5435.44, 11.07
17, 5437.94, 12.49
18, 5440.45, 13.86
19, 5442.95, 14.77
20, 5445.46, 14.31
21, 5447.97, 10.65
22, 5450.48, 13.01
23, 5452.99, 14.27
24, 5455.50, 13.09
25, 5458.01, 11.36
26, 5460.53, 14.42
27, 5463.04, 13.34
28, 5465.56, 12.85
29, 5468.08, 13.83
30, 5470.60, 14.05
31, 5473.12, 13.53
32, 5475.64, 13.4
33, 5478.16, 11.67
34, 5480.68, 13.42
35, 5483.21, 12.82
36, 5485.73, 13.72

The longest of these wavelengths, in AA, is 5437.94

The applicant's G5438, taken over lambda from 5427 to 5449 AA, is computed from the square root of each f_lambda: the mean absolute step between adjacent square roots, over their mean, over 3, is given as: 0.0176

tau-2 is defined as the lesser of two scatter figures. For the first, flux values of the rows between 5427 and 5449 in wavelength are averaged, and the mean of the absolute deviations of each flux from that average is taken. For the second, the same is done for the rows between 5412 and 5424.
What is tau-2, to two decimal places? 0.57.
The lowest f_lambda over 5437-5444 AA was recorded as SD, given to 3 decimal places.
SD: 12.490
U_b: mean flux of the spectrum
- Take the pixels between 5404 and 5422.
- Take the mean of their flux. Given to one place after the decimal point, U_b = 12.3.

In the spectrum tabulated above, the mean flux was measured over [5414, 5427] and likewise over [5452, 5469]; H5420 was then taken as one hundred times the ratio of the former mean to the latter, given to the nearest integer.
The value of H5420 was 102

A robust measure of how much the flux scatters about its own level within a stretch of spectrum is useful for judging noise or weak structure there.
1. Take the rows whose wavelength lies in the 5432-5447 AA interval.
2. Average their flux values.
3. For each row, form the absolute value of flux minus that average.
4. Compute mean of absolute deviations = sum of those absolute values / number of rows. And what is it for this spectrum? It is 1.21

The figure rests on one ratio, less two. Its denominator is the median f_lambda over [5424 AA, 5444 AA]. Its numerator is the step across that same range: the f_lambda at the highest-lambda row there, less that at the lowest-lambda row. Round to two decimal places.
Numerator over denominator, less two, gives -1.85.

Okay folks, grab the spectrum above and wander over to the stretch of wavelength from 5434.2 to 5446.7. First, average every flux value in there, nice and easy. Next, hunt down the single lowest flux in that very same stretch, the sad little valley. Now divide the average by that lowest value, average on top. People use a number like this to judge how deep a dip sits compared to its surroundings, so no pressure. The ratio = 1.20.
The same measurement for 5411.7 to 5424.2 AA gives 1.11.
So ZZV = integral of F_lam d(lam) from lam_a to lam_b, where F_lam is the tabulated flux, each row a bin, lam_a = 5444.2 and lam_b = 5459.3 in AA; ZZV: 193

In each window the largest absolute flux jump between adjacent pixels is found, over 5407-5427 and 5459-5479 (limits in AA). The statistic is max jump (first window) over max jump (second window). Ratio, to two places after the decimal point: 1.31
